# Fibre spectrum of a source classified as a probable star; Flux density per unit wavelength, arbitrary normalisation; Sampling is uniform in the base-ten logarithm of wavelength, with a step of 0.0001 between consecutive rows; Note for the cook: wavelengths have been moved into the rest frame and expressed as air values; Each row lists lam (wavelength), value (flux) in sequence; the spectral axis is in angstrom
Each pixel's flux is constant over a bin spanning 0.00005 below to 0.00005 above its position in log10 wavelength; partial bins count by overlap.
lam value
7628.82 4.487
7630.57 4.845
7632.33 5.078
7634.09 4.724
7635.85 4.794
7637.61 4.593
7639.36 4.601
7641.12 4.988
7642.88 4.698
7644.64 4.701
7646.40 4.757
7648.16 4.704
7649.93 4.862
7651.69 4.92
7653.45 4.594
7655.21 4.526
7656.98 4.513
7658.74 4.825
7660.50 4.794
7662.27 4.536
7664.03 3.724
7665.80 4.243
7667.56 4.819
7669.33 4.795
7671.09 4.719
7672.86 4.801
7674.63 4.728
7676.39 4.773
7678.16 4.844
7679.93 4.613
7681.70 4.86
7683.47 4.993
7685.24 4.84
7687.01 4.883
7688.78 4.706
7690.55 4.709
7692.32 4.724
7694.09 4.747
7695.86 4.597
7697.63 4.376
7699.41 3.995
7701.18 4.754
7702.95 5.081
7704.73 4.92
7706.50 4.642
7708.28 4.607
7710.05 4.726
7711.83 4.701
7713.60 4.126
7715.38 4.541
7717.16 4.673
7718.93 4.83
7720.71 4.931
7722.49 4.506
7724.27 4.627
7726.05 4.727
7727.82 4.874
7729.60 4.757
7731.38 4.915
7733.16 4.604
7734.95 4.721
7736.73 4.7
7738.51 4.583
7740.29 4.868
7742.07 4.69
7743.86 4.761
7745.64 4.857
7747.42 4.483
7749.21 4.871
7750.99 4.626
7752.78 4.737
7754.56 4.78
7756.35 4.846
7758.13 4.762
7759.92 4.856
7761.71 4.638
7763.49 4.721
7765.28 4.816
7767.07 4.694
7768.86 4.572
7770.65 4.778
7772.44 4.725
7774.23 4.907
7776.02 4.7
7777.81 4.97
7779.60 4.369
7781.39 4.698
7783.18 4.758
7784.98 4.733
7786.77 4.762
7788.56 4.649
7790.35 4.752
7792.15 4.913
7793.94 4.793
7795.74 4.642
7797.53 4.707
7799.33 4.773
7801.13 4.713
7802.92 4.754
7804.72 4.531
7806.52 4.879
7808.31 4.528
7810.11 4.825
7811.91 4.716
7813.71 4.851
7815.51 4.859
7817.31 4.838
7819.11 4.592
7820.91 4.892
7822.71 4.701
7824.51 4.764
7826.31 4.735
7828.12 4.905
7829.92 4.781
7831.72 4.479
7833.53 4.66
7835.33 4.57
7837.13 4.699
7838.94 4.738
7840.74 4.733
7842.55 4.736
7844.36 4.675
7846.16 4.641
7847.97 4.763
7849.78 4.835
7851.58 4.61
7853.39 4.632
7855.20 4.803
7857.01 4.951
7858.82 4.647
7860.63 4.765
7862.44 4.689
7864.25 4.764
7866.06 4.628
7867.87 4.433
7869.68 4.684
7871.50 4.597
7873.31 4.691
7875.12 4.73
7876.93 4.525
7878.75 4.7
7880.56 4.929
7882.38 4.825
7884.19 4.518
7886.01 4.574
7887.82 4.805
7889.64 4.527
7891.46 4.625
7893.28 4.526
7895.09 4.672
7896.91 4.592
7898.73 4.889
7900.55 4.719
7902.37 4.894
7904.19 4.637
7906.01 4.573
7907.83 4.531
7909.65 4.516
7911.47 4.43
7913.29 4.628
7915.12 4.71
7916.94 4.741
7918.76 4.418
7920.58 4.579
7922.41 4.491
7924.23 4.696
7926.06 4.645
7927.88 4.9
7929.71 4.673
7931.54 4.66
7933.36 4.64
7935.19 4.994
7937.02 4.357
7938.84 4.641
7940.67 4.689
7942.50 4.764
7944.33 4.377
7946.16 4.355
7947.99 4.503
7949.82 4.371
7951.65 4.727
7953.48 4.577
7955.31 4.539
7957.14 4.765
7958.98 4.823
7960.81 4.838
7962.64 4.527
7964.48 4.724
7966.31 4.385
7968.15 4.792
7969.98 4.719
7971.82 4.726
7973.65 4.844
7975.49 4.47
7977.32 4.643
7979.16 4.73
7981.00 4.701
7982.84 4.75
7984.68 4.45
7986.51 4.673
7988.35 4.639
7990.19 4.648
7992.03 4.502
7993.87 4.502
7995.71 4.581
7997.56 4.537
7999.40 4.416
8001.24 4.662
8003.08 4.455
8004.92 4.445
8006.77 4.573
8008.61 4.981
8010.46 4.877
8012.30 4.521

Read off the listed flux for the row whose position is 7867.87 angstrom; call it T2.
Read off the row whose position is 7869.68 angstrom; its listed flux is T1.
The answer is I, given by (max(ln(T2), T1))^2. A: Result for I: 21.9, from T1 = 4.684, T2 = 4.433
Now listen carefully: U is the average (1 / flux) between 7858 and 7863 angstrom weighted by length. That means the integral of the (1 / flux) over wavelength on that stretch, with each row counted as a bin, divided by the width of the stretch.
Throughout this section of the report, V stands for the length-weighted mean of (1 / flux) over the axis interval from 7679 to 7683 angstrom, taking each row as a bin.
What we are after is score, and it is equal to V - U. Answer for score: -0.003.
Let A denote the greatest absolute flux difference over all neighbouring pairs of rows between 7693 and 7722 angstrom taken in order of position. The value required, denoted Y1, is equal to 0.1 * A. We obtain 0.076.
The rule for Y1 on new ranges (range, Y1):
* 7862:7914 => 0.031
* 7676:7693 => 0.025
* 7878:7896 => 0.031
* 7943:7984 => 0.041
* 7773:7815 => 0.060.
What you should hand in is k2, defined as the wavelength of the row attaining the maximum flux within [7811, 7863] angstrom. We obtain 7857.01 angstrom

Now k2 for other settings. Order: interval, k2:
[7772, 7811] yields 7777.81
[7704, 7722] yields 7720.71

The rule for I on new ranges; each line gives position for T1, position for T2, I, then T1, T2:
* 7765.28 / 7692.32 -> 23.2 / 4.816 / 4.724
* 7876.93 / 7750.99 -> 20.5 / 4.525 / 4.626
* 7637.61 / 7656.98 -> 21.1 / 4.593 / 4.513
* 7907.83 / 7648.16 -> 20.5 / 4.531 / 4.704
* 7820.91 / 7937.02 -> 23.9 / 4.892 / 4.357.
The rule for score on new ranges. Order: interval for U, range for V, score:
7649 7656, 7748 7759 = -0.002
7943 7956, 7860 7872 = -0.007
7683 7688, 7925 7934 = 0.008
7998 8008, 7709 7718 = -0.001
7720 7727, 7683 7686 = -0.010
